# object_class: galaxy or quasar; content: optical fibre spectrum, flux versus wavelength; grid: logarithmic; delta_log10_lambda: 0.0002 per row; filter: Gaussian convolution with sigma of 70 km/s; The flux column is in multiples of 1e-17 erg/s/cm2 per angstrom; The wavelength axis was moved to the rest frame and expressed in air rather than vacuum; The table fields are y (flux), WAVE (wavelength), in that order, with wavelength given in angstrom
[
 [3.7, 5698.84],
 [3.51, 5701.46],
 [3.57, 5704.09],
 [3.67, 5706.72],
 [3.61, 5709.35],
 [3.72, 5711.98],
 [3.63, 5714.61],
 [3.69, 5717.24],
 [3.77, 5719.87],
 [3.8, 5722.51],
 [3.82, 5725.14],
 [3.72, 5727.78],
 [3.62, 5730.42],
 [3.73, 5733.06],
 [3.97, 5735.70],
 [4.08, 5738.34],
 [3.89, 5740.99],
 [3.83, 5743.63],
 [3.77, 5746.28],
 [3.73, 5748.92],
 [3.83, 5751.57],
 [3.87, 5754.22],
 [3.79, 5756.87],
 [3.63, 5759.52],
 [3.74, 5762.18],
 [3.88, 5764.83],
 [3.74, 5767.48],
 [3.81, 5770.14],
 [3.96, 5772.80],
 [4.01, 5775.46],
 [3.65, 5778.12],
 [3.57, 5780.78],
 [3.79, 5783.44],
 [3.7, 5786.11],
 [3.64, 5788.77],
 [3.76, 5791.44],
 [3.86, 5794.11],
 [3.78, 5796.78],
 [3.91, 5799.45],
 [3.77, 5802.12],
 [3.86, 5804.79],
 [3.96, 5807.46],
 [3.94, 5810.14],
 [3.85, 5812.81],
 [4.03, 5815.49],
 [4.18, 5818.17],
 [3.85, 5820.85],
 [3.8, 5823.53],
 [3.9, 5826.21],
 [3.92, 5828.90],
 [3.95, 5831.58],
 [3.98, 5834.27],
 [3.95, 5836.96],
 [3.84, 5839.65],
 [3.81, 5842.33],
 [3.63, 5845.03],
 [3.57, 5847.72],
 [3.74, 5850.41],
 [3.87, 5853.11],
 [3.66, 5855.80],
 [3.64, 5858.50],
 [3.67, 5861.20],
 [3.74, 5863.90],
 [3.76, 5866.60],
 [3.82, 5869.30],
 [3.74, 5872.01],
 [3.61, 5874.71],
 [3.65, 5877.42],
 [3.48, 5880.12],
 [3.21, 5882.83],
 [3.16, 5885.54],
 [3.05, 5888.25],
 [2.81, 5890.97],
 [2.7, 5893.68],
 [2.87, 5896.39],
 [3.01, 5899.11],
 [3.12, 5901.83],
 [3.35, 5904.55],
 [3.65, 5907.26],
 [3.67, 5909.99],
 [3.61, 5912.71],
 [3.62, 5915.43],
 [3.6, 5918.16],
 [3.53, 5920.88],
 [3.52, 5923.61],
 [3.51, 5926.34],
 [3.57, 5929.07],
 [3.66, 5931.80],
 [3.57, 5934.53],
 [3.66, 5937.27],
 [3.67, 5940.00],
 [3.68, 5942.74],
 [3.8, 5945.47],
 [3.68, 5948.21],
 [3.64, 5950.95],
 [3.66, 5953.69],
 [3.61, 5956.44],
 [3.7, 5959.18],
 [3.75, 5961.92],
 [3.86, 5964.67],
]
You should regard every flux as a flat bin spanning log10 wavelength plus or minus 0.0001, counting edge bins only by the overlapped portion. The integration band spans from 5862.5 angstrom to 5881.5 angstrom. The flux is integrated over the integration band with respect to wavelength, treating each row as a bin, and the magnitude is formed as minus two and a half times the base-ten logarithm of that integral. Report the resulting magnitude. -4.61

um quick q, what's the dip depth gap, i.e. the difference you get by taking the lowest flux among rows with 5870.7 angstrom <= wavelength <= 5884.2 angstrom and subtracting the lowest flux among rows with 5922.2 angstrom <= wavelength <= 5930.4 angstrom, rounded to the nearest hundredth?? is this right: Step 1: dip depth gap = -0.30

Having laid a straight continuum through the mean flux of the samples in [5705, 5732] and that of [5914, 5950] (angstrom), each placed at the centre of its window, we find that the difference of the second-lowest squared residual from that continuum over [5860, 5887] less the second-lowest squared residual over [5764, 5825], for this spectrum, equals -0.0005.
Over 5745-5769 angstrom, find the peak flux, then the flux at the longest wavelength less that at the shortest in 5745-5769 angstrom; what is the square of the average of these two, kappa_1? 3.7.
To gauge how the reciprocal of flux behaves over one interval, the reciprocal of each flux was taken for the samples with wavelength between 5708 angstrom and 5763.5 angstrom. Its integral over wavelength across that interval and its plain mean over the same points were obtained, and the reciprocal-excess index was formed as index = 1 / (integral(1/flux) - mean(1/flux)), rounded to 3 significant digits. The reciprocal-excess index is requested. 0.0692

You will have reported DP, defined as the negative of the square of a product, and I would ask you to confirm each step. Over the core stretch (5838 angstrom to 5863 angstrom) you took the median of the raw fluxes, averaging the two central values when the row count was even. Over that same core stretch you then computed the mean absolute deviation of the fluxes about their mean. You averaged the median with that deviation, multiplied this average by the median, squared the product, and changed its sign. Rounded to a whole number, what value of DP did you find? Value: -48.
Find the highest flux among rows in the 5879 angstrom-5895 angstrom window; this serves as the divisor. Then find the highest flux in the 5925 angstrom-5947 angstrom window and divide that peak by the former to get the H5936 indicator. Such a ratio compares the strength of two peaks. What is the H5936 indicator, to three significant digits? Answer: 1.09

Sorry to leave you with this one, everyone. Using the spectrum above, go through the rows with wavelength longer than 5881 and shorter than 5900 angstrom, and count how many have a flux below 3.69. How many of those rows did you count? 7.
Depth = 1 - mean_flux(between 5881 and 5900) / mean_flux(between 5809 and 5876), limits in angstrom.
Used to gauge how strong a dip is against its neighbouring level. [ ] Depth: 0.22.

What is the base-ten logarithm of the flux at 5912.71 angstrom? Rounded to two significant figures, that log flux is 0.56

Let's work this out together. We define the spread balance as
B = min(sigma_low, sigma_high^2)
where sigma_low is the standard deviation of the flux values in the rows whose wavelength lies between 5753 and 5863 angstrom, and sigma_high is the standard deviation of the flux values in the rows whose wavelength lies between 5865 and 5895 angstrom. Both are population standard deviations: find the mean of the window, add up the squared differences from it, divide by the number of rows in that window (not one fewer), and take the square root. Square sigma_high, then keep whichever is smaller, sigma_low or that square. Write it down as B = 0.135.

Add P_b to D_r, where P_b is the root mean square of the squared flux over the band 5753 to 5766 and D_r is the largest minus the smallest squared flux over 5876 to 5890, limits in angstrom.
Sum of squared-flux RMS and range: 18.3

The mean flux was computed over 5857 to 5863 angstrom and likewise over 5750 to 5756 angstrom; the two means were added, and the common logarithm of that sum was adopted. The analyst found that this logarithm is 0.875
